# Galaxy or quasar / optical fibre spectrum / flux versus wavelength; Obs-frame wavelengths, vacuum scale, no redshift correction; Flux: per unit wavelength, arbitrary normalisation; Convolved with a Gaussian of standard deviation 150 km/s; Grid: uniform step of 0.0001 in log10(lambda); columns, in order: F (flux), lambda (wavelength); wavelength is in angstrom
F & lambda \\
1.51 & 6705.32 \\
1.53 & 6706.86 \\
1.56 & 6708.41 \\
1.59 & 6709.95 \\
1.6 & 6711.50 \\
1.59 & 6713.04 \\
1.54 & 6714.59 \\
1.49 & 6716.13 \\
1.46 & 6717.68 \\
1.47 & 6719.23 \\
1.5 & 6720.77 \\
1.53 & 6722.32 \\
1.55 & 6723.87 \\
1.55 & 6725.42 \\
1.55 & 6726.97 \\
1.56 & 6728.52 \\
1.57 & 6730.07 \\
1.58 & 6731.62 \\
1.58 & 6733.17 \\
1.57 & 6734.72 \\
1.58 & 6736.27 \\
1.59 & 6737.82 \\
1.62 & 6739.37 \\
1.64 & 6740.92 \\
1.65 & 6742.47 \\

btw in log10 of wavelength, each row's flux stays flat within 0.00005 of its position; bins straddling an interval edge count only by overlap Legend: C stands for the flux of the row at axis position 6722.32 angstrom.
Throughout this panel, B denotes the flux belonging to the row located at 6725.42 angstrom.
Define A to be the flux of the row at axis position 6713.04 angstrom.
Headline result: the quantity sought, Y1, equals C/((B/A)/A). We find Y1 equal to 2.50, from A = 1.59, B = 1.55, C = 1.53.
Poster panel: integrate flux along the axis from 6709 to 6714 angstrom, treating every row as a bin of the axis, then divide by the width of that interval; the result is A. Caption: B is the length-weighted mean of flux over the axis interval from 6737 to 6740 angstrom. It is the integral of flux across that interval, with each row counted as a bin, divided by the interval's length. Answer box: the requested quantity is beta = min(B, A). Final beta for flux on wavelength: 1.59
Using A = 1.59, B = 1.61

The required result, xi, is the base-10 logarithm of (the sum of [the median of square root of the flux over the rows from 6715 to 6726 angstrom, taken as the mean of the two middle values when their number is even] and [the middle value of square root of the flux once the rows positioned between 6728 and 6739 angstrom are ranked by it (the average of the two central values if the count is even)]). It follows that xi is 0.395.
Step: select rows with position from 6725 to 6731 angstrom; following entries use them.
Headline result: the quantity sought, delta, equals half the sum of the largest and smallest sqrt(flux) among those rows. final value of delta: 1.249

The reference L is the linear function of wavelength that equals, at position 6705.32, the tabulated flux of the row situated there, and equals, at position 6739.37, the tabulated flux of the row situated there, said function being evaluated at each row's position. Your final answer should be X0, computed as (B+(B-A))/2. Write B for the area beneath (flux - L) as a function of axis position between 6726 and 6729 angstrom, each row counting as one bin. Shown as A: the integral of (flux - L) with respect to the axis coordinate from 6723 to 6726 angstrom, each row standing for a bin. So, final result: -0.05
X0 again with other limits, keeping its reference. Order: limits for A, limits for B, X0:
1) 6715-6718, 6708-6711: 0.26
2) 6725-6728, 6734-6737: -0.06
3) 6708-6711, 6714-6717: -0.18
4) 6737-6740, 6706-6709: 0.10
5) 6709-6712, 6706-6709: -0.02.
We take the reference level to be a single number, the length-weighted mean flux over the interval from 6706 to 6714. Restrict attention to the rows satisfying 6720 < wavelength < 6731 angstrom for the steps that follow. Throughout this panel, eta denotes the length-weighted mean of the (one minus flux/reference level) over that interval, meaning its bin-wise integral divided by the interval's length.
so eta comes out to 0.02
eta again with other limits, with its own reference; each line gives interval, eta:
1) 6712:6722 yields 0.04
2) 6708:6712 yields -0.01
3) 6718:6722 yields 0.05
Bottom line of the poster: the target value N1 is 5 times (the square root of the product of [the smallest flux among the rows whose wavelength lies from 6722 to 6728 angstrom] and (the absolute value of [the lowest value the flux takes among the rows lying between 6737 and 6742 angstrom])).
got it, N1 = 7.80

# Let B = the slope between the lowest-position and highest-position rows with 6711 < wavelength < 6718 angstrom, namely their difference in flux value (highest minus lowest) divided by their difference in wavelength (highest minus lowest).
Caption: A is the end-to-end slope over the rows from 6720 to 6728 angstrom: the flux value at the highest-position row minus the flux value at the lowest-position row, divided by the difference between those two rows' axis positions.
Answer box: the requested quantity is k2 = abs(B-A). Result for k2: 0.031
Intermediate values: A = 0.008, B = -0.023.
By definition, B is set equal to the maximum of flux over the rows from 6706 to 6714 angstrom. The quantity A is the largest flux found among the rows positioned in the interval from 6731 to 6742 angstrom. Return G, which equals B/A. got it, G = 0.98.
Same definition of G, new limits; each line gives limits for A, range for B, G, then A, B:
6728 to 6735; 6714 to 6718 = 0.97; 1.58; 1.54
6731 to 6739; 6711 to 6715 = 1.01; 1.59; 1.6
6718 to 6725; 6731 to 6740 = 1.05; 1.55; 1.62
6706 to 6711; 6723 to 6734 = 0.99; 1.59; 1.58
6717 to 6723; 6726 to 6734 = 1.03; 1.53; 1.58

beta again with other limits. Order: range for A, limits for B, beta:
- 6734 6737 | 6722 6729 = 1.55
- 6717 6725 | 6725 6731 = 1.50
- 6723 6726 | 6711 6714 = 1.55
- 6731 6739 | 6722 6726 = 1.54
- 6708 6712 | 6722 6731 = 1.55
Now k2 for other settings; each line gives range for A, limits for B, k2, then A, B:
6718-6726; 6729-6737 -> 0.011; 0.013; 0.002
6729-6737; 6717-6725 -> 0.013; 0.002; 0.015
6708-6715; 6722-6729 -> 0.008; -0.003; 0.005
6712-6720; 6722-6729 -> 0.024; -0.019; 0.005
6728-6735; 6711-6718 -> 0.024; 0.002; -0.023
